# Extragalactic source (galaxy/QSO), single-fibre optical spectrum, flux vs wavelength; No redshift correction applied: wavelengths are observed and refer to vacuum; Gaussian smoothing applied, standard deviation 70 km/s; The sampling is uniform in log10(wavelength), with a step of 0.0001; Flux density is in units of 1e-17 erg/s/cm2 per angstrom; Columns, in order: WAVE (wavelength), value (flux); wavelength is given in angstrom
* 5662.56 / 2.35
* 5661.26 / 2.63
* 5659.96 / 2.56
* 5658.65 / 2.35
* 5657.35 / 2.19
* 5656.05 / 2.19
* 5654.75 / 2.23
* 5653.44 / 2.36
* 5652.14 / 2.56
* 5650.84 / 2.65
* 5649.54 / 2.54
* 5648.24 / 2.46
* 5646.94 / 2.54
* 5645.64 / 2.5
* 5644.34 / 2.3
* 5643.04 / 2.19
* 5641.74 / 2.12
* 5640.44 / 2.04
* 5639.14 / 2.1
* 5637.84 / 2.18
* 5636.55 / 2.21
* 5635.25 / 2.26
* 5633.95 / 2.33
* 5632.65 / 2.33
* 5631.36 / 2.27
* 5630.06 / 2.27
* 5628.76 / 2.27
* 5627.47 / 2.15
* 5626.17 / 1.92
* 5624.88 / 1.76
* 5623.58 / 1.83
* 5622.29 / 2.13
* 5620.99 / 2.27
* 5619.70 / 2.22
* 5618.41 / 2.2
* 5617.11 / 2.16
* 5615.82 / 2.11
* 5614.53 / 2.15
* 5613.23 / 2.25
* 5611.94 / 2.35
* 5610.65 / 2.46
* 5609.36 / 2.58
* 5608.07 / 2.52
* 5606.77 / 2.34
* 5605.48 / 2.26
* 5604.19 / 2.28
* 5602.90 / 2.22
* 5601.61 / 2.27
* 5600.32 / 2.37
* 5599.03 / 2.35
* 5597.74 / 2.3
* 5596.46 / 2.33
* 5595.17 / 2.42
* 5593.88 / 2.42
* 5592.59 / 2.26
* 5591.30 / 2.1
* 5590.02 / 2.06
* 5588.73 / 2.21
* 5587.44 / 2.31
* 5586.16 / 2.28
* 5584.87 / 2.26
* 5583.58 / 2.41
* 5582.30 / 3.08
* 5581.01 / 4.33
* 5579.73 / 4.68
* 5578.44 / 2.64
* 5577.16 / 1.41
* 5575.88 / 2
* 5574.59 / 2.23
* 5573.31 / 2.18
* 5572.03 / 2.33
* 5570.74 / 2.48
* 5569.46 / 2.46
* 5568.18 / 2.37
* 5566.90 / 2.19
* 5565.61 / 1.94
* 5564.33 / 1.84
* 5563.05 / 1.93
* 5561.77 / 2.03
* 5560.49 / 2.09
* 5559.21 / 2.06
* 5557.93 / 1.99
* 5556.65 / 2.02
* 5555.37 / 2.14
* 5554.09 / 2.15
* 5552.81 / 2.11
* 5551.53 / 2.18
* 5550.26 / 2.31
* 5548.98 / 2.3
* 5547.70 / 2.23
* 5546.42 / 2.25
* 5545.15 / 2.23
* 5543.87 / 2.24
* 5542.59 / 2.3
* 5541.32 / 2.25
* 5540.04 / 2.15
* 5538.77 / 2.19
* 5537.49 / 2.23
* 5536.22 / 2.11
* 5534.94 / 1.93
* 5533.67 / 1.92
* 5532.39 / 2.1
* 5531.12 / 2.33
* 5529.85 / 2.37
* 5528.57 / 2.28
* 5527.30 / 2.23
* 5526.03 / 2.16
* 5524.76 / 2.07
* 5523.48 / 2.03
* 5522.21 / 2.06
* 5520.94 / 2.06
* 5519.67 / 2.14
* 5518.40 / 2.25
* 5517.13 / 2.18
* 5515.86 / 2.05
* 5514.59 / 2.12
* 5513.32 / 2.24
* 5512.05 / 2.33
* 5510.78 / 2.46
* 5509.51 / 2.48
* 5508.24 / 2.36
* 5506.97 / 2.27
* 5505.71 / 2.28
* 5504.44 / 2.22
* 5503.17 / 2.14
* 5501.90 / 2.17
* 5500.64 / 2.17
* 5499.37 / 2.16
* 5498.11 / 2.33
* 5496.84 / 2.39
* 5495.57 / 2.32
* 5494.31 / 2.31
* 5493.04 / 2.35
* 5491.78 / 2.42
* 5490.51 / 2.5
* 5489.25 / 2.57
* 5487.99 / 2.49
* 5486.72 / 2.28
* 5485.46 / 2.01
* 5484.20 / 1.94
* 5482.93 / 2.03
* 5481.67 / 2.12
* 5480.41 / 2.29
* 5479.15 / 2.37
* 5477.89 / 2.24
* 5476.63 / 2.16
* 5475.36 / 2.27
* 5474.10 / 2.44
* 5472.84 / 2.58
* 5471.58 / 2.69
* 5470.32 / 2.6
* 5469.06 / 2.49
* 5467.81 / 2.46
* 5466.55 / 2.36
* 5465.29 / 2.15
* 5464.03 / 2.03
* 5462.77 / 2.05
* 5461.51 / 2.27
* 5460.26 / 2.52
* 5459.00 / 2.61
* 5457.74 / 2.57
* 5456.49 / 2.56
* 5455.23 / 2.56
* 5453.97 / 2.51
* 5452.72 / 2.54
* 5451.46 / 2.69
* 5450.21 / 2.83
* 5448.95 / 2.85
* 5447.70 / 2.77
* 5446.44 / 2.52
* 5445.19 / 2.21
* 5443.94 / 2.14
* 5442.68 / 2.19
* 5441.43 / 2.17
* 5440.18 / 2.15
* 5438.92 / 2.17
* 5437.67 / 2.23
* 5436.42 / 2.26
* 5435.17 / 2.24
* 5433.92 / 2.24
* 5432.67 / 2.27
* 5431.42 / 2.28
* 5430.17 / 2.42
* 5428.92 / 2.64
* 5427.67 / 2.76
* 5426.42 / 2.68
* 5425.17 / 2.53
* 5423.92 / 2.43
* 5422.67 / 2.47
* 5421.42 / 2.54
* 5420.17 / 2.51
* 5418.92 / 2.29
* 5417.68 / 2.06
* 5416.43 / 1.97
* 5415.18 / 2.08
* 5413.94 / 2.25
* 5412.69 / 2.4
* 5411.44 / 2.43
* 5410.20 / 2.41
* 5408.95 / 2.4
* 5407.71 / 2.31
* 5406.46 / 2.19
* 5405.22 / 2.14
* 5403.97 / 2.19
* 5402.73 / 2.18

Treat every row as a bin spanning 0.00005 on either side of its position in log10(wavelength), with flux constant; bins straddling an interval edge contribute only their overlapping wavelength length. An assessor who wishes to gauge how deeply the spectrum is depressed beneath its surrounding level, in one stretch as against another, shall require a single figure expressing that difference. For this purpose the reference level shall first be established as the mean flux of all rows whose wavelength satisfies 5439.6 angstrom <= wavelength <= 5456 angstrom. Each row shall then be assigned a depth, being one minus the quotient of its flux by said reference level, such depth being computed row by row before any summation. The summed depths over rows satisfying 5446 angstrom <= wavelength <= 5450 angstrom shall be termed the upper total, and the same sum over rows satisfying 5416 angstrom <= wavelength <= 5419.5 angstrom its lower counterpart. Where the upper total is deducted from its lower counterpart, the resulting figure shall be 0.74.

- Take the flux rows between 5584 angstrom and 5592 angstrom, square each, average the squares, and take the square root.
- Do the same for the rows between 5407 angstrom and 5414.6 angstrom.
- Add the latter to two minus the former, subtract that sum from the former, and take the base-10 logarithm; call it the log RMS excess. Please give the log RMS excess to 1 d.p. -1.4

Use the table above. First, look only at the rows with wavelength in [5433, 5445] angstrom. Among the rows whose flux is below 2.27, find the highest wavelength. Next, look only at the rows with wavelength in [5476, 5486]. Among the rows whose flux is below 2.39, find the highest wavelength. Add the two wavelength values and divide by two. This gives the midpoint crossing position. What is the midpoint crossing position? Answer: 5464.7 angstrom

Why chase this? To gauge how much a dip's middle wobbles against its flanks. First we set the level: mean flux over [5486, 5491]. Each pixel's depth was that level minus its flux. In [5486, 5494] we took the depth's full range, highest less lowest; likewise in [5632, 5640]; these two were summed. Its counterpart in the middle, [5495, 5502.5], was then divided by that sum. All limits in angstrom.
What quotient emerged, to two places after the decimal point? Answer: 0.44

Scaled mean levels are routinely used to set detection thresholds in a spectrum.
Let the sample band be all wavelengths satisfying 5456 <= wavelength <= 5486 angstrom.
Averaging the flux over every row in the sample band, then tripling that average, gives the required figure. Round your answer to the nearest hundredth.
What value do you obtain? 6.98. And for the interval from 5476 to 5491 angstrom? 6.75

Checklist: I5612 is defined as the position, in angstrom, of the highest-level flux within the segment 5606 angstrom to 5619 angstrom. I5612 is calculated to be 5609.36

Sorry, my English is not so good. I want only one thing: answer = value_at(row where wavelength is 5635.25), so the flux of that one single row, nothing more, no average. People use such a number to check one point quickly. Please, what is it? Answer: 2.26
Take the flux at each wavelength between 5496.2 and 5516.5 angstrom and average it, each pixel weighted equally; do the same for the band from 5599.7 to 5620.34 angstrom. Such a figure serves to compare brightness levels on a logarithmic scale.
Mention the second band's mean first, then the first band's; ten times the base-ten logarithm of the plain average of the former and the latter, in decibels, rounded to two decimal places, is 3.58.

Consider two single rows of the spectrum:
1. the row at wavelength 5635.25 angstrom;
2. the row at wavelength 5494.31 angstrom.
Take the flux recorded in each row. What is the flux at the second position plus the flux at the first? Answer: 4.57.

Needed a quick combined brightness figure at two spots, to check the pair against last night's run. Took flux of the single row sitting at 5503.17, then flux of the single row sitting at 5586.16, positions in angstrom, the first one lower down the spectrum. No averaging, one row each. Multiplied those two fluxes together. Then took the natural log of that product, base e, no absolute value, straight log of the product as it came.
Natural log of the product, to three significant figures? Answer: 1.58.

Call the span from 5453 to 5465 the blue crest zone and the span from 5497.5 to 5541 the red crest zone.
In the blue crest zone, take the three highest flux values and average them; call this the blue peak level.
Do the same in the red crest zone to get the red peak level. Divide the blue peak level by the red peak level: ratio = 1.1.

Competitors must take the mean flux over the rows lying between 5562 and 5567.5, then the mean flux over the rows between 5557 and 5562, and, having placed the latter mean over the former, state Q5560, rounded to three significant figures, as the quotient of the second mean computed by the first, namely 1.03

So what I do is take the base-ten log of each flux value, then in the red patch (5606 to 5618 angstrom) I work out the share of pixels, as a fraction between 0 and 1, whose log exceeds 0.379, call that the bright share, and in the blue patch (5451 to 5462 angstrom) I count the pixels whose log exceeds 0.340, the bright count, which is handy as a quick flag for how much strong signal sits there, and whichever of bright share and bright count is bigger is 9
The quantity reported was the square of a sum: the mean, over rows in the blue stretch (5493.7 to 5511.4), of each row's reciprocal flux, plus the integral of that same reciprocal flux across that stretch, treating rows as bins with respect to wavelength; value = 67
